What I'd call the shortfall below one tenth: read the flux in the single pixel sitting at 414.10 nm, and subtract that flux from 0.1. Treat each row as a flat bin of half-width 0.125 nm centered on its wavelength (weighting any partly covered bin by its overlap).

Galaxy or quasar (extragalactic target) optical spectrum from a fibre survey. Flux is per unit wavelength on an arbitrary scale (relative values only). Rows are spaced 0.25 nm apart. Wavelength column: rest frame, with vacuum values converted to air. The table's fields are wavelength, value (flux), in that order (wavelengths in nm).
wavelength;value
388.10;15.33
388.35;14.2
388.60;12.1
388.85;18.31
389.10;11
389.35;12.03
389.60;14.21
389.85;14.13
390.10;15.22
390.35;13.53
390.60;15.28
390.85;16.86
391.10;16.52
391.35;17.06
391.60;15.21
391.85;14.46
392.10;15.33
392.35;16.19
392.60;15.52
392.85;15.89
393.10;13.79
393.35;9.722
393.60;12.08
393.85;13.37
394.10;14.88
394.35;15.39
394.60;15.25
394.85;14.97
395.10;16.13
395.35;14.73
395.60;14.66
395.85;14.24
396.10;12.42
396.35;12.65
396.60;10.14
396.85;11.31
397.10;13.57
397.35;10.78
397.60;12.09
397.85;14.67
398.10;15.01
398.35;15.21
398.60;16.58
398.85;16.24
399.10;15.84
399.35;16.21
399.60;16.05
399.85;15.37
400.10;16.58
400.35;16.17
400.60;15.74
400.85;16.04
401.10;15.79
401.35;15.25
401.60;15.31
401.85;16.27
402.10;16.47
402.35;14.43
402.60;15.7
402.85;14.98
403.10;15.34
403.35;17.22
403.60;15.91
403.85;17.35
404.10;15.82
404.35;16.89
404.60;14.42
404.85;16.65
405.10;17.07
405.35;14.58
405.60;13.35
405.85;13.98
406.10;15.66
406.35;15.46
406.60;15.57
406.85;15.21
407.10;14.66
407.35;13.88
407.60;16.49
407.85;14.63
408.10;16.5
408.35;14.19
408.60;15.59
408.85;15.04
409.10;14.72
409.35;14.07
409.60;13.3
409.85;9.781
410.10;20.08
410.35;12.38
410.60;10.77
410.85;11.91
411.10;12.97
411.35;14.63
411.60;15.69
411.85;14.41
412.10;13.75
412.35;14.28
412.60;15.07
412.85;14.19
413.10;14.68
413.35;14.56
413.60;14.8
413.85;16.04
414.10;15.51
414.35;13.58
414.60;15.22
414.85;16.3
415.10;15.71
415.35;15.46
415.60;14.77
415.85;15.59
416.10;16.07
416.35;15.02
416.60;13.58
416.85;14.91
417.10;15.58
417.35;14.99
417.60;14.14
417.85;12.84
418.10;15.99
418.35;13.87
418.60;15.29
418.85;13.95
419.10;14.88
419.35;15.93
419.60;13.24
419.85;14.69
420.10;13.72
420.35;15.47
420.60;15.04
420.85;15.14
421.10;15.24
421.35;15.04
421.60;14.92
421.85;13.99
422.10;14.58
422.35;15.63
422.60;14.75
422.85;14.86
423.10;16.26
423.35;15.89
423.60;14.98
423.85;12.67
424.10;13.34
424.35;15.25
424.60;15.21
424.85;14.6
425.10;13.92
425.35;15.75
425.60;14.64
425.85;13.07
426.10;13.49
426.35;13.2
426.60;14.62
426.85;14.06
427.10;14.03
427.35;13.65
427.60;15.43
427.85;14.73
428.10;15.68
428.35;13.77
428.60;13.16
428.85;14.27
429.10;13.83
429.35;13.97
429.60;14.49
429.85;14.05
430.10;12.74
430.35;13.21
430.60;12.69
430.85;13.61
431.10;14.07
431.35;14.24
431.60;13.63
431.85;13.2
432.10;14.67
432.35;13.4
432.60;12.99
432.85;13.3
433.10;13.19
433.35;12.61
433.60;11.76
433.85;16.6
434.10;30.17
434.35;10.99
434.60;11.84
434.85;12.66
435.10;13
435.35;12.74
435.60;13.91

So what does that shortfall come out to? -15.4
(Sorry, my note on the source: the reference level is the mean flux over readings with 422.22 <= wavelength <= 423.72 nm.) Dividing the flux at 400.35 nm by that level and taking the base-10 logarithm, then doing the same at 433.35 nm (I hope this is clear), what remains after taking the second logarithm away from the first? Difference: 0.11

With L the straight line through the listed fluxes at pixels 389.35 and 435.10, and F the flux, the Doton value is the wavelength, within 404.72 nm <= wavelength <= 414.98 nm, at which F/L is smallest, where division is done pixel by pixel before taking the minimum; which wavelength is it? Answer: 409.85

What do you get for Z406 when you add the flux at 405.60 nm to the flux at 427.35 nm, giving 27.0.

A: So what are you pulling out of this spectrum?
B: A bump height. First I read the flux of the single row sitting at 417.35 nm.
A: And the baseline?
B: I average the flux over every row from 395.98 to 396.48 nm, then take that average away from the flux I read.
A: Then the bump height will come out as 2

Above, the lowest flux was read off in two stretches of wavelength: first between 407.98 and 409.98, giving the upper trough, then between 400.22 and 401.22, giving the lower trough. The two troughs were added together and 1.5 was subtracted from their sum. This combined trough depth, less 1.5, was 24.0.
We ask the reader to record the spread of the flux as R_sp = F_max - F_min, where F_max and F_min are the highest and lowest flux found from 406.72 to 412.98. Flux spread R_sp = 10.3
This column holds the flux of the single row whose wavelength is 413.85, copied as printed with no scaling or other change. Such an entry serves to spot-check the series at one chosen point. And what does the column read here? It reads 16.04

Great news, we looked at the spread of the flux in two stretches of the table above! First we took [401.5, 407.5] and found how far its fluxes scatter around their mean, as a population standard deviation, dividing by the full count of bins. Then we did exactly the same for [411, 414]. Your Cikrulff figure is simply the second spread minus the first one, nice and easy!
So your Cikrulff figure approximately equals -0.30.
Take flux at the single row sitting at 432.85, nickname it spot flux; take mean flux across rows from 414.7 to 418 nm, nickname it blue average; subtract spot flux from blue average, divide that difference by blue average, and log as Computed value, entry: 0.11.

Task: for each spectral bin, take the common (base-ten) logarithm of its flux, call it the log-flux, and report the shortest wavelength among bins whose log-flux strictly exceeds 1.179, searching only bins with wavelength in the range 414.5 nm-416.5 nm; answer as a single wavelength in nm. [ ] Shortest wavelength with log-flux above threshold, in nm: 414.60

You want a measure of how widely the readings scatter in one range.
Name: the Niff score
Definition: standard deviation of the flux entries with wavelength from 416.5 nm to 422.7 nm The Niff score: 0.8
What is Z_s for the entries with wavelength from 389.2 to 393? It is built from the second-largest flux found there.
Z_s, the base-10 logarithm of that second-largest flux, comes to 1.23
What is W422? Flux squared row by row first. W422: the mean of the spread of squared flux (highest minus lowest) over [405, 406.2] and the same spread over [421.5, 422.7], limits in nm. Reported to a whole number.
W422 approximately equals 81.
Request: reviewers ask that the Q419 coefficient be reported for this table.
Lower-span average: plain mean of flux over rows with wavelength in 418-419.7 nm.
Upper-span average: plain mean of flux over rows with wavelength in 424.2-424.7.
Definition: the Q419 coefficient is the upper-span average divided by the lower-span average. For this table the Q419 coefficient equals 1.03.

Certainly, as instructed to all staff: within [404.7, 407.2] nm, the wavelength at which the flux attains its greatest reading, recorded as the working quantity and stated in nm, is 405.10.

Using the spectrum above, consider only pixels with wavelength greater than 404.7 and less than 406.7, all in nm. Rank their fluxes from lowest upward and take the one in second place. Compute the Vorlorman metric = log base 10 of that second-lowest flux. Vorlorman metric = 1.15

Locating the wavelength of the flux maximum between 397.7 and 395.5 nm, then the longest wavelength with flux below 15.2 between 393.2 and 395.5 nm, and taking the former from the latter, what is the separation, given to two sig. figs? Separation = -0.25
